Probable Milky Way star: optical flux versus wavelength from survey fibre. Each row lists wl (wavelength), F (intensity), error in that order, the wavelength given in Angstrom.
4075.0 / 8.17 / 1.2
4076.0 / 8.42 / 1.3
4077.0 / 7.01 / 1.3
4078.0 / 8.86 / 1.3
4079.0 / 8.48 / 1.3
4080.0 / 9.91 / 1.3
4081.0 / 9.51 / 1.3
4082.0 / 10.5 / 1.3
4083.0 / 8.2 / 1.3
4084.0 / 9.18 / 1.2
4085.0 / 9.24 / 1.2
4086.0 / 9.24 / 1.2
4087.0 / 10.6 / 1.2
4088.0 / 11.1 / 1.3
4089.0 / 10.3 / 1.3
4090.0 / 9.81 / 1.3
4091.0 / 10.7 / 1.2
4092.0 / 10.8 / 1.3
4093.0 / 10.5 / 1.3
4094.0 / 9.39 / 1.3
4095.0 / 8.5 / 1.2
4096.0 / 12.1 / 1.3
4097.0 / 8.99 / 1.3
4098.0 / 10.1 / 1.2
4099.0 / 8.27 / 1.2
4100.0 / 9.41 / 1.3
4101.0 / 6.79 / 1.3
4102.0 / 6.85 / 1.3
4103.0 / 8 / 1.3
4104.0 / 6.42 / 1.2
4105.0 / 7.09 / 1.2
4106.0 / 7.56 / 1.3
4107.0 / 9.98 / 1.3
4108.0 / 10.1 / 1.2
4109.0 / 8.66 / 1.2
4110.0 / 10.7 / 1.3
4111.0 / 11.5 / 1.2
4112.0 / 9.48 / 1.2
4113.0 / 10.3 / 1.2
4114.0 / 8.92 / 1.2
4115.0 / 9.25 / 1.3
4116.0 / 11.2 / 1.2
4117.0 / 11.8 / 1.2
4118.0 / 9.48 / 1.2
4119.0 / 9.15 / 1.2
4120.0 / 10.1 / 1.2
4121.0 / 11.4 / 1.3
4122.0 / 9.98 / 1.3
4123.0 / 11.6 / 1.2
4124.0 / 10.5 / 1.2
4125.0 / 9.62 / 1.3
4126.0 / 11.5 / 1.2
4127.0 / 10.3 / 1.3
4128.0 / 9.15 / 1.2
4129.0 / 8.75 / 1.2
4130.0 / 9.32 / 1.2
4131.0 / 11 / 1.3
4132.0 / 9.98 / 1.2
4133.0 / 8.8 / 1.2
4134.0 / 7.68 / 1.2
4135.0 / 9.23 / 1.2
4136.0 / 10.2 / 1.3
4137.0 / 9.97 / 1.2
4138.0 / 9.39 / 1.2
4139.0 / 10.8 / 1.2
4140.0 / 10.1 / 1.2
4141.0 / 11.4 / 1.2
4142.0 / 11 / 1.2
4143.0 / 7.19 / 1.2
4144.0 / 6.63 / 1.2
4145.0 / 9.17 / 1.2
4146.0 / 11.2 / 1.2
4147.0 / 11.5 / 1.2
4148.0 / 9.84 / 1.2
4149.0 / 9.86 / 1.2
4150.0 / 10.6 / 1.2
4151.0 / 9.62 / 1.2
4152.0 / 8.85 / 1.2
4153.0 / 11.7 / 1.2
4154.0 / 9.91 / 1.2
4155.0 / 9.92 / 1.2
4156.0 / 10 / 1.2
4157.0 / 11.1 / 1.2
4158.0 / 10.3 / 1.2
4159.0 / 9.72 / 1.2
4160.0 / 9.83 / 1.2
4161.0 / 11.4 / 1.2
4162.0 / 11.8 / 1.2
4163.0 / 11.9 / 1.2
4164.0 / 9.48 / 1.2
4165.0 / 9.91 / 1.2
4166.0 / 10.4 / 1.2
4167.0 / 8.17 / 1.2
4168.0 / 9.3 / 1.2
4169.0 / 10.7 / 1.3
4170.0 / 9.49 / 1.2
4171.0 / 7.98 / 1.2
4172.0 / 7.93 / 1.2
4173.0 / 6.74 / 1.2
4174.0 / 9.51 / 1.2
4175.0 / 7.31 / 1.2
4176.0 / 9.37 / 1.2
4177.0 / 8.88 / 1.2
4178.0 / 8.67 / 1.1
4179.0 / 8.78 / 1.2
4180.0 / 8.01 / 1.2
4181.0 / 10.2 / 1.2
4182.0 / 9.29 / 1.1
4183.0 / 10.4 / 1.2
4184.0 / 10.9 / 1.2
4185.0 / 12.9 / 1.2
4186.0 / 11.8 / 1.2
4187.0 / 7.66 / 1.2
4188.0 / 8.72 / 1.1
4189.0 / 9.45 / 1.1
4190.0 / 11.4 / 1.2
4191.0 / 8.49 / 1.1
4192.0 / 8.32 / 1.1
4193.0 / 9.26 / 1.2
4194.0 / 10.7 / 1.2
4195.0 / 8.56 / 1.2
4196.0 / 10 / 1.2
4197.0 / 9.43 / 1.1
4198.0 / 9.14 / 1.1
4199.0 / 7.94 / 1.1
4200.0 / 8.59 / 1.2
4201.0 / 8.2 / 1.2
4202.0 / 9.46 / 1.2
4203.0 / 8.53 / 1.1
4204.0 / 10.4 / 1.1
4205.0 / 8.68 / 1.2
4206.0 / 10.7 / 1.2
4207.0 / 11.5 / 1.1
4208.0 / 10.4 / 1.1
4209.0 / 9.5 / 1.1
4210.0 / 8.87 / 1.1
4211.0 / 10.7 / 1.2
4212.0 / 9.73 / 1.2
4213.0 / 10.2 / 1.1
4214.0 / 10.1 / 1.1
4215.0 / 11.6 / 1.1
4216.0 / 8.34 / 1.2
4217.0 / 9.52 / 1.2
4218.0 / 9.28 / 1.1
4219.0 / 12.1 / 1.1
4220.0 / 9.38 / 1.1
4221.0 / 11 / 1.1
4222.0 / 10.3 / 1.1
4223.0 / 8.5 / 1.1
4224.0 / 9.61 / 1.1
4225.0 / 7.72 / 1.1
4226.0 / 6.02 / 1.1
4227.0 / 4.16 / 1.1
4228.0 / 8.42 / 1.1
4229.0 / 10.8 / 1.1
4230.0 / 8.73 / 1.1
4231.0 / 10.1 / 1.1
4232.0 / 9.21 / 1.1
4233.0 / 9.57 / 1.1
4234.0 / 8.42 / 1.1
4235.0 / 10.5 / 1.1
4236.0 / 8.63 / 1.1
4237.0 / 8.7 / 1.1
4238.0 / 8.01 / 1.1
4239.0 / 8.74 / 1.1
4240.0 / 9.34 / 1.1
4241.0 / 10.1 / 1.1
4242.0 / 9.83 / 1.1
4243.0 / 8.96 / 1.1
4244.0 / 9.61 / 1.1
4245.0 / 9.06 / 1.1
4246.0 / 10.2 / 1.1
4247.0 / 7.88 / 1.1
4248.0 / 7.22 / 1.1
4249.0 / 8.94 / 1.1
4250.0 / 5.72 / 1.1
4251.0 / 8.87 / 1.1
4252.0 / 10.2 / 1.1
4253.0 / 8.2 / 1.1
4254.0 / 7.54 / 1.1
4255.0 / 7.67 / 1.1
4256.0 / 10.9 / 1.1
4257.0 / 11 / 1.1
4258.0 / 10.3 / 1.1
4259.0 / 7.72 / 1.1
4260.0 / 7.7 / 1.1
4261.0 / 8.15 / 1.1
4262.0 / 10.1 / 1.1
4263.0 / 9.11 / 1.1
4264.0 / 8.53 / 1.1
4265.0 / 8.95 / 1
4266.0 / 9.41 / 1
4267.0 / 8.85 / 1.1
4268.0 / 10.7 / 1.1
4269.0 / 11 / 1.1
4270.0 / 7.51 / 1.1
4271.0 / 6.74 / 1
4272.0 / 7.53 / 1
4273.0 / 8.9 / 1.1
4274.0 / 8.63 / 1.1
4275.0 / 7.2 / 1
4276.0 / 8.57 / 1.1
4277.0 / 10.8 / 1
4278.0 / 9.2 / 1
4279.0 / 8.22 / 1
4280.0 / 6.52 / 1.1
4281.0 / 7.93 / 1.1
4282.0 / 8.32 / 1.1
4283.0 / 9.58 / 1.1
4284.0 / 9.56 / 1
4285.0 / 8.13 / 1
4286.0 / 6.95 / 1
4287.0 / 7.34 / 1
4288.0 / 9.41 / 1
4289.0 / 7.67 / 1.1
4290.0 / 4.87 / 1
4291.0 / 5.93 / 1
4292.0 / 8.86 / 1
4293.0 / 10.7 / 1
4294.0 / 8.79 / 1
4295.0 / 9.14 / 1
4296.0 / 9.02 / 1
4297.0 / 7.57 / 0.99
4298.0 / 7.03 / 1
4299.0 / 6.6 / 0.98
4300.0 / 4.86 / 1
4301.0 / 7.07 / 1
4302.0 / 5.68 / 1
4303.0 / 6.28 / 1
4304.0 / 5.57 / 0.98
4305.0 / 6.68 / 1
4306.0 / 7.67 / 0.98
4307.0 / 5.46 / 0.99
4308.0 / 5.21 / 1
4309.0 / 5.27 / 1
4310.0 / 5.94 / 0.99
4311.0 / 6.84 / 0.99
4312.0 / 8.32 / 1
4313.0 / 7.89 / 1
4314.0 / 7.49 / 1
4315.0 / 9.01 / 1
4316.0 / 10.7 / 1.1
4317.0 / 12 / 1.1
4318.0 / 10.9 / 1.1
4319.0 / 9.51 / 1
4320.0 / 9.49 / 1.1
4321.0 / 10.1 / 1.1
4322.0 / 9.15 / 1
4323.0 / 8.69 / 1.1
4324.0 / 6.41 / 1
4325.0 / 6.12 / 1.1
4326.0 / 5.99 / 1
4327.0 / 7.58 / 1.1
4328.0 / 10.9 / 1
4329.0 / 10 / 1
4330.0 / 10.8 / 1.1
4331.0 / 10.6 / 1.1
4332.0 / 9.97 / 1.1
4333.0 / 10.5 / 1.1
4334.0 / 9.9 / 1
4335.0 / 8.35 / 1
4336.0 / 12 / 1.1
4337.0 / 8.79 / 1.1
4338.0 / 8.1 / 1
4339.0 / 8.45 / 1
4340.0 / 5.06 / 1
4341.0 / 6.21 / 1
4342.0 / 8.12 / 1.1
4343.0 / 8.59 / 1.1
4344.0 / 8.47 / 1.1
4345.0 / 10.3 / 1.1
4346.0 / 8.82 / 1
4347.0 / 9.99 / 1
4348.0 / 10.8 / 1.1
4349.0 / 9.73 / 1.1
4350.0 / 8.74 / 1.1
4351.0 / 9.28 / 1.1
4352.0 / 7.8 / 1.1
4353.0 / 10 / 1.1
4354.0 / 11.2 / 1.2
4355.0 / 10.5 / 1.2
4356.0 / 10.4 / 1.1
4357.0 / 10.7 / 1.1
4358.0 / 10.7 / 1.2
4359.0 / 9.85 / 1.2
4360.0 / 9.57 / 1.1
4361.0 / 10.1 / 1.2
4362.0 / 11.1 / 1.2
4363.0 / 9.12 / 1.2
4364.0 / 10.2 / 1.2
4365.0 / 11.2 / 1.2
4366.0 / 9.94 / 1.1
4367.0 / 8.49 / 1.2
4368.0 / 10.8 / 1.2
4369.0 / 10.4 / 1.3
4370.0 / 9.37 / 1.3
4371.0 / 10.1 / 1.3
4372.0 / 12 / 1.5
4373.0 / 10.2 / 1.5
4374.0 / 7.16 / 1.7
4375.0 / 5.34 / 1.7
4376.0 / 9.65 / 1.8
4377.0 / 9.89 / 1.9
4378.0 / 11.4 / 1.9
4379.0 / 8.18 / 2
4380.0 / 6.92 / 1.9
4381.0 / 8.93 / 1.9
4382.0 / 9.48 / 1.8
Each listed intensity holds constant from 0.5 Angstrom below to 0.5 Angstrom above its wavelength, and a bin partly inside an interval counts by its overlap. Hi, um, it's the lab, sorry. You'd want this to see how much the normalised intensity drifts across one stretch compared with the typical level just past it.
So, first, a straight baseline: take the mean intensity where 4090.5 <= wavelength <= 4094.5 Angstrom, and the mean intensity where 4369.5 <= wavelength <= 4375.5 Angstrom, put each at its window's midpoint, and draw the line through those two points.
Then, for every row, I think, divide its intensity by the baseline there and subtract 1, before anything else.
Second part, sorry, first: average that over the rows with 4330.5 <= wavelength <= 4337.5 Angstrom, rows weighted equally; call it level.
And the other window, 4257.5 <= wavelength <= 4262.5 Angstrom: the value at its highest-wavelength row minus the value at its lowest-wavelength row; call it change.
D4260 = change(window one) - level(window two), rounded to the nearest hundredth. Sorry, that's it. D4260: -0.11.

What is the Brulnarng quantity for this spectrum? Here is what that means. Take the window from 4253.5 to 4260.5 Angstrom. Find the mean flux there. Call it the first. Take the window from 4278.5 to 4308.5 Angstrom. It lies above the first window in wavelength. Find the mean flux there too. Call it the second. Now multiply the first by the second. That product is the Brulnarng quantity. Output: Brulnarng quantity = 67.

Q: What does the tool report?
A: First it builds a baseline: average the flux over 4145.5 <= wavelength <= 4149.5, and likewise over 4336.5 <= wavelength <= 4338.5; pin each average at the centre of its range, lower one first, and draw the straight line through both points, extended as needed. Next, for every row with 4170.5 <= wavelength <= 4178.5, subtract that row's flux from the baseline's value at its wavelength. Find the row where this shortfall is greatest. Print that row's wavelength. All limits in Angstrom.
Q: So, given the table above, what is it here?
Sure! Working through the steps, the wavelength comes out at 4173.0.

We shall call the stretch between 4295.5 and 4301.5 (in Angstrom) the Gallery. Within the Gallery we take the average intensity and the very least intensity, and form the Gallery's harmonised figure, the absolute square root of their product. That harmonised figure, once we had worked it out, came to 5.8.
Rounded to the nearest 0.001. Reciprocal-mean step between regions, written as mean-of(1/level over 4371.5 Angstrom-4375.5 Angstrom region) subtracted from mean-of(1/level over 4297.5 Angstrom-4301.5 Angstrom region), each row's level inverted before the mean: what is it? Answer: 0.033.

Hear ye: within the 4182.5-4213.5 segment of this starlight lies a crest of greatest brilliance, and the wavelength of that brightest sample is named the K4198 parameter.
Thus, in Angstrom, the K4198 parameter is 4185.0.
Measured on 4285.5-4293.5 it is 4293.0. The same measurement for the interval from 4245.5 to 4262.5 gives 4257.0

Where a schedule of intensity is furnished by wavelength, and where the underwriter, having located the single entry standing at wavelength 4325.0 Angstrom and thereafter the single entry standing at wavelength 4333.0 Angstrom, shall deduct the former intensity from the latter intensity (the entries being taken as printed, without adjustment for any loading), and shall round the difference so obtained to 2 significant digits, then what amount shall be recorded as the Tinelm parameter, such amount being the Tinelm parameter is 4.4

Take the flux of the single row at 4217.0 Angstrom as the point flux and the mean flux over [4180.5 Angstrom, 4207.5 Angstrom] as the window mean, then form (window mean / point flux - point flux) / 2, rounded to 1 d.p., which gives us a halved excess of -4.3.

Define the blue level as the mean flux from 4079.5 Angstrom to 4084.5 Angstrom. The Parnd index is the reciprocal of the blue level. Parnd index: 0.106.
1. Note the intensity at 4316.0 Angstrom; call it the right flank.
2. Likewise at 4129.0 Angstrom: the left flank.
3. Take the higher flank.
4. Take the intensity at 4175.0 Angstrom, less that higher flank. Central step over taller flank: -3.4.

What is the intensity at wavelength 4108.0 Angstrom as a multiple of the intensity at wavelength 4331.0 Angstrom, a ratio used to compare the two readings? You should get 0.95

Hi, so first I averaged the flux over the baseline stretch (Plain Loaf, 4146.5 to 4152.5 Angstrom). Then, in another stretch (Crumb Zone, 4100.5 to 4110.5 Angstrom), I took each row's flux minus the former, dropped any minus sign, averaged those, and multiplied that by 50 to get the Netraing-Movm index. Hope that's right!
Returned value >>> 99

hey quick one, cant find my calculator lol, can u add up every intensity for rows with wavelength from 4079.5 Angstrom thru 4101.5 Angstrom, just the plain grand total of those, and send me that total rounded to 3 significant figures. 213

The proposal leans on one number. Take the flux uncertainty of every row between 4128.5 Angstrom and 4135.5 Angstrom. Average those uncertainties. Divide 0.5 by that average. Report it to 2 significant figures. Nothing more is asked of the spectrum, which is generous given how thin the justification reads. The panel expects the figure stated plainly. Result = 0.41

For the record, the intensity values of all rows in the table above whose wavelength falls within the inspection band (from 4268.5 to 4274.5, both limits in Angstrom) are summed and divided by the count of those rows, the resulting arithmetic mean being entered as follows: 8.4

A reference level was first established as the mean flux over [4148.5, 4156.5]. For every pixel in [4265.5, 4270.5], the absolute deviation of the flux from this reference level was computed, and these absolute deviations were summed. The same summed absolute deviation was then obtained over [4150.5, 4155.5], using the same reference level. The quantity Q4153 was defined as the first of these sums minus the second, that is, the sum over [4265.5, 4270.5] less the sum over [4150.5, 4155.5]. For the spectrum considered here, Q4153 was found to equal 2.4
